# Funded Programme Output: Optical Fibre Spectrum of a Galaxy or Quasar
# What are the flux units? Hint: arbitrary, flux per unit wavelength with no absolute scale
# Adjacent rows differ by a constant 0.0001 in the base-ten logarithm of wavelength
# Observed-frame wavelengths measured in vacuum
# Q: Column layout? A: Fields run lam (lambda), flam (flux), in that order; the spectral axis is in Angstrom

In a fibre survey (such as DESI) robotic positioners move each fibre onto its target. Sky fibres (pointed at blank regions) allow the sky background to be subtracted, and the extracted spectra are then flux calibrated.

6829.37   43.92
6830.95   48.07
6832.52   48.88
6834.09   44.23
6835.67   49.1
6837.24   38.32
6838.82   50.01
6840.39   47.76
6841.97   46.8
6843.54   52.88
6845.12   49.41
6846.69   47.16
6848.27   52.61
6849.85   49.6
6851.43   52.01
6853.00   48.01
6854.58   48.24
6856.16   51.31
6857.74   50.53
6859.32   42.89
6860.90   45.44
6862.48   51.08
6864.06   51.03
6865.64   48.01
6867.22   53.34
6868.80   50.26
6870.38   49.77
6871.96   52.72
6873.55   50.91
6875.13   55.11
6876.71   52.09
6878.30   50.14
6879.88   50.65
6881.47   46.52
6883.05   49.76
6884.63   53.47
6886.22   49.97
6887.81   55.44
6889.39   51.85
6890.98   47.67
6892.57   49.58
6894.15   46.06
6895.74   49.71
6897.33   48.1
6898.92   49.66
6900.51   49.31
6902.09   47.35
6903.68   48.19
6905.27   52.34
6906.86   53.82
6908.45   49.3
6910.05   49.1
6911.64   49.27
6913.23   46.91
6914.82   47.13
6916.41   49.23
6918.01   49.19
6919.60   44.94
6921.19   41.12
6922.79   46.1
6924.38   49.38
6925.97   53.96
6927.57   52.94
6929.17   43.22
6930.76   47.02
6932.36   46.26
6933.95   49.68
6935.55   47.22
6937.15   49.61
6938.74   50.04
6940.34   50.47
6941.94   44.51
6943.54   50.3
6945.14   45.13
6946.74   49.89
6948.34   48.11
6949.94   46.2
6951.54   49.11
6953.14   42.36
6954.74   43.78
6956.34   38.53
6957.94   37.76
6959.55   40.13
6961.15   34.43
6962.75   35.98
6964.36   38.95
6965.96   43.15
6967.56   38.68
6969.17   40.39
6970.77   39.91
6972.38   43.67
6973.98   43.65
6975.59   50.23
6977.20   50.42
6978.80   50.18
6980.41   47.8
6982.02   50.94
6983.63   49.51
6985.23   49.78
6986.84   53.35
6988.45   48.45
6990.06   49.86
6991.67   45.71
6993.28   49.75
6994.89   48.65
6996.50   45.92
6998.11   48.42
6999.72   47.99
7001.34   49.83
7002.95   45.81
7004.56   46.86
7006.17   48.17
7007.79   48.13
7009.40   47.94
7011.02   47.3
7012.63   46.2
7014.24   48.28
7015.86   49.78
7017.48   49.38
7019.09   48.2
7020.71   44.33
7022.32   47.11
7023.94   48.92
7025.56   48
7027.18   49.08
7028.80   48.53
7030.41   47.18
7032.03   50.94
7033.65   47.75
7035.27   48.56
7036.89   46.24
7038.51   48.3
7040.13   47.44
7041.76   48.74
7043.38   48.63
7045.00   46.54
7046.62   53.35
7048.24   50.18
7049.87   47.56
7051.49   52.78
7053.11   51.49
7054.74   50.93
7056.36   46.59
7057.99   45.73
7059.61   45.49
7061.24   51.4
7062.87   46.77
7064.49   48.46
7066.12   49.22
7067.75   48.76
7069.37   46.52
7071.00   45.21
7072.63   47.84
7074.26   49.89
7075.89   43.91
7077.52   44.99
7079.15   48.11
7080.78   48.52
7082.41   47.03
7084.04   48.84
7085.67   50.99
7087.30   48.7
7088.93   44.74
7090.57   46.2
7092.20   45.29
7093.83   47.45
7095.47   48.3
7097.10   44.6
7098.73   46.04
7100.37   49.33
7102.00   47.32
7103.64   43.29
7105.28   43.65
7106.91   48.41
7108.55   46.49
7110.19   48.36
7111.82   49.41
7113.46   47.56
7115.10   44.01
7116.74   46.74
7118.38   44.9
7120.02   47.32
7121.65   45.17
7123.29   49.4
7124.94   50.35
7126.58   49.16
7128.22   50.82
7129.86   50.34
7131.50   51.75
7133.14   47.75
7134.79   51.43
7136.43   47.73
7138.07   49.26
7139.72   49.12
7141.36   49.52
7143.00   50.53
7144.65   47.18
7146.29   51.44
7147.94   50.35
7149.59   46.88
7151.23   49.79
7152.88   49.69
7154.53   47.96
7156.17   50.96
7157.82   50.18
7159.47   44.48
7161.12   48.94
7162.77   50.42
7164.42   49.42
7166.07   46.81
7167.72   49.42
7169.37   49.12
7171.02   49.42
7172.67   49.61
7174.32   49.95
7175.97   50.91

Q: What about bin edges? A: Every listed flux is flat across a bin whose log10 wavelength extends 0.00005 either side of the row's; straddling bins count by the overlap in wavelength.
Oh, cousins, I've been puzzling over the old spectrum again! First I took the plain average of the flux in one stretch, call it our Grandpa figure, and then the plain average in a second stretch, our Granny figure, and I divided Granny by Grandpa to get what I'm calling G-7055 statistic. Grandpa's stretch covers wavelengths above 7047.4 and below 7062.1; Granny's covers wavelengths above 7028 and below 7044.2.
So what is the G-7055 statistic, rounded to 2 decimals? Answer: 0.98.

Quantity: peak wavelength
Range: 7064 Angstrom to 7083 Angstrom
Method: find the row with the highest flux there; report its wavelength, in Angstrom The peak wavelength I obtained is 7074.26 Angstrom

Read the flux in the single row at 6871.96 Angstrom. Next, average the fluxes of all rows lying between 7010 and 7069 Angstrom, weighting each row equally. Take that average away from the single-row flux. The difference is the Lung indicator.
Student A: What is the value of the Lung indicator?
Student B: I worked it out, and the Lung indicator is 4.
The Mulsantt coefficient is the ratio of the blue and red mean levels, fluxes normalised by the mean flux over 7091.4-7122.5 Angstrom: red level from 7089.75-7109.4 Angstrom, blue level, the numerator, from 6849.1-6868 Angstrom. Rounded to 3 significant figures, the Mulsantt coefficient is 1.06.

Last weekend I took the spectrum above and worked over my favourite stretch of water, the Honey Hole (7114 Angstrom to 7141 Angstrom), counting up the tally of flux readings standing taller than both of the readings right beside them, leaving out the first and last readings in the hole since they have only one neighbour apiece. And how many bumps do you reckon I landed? 7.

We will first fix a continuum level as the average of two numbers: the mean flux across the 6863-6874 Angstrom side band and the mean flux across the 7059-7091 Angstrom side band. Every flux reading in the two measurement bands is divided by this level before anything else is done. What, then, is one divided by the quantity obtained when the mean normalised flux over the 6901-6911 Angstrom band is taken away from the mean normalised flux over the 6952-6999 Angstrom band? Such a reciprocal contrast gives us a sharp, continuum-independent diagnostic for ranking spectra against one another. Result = -10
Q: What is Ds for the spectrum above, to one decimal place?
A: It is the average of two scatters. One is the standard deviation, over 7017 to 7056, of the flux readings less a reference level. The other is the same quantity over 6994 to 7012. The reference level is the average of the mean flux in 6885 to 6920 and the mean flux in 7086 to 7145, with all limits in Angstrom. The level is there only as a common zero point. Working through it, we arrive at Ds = 1.6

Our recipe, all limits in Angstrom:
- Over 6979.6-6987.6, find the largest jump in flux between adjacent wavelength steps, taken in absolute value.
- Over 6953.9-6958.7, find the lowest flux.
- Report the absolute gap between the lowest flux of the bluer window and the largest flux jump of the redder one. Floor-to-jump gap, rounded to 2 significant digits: 34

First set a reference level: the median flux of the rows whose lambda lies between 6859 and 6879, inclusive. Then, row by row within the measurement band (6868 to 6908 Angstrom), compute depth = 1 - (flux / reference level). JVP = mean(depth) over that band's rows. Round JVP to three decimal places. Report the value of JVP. 0.010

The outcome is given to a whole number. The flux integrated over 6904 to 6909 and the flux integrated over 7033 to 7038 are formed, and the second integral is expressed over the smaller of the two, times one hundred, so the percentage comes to 100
